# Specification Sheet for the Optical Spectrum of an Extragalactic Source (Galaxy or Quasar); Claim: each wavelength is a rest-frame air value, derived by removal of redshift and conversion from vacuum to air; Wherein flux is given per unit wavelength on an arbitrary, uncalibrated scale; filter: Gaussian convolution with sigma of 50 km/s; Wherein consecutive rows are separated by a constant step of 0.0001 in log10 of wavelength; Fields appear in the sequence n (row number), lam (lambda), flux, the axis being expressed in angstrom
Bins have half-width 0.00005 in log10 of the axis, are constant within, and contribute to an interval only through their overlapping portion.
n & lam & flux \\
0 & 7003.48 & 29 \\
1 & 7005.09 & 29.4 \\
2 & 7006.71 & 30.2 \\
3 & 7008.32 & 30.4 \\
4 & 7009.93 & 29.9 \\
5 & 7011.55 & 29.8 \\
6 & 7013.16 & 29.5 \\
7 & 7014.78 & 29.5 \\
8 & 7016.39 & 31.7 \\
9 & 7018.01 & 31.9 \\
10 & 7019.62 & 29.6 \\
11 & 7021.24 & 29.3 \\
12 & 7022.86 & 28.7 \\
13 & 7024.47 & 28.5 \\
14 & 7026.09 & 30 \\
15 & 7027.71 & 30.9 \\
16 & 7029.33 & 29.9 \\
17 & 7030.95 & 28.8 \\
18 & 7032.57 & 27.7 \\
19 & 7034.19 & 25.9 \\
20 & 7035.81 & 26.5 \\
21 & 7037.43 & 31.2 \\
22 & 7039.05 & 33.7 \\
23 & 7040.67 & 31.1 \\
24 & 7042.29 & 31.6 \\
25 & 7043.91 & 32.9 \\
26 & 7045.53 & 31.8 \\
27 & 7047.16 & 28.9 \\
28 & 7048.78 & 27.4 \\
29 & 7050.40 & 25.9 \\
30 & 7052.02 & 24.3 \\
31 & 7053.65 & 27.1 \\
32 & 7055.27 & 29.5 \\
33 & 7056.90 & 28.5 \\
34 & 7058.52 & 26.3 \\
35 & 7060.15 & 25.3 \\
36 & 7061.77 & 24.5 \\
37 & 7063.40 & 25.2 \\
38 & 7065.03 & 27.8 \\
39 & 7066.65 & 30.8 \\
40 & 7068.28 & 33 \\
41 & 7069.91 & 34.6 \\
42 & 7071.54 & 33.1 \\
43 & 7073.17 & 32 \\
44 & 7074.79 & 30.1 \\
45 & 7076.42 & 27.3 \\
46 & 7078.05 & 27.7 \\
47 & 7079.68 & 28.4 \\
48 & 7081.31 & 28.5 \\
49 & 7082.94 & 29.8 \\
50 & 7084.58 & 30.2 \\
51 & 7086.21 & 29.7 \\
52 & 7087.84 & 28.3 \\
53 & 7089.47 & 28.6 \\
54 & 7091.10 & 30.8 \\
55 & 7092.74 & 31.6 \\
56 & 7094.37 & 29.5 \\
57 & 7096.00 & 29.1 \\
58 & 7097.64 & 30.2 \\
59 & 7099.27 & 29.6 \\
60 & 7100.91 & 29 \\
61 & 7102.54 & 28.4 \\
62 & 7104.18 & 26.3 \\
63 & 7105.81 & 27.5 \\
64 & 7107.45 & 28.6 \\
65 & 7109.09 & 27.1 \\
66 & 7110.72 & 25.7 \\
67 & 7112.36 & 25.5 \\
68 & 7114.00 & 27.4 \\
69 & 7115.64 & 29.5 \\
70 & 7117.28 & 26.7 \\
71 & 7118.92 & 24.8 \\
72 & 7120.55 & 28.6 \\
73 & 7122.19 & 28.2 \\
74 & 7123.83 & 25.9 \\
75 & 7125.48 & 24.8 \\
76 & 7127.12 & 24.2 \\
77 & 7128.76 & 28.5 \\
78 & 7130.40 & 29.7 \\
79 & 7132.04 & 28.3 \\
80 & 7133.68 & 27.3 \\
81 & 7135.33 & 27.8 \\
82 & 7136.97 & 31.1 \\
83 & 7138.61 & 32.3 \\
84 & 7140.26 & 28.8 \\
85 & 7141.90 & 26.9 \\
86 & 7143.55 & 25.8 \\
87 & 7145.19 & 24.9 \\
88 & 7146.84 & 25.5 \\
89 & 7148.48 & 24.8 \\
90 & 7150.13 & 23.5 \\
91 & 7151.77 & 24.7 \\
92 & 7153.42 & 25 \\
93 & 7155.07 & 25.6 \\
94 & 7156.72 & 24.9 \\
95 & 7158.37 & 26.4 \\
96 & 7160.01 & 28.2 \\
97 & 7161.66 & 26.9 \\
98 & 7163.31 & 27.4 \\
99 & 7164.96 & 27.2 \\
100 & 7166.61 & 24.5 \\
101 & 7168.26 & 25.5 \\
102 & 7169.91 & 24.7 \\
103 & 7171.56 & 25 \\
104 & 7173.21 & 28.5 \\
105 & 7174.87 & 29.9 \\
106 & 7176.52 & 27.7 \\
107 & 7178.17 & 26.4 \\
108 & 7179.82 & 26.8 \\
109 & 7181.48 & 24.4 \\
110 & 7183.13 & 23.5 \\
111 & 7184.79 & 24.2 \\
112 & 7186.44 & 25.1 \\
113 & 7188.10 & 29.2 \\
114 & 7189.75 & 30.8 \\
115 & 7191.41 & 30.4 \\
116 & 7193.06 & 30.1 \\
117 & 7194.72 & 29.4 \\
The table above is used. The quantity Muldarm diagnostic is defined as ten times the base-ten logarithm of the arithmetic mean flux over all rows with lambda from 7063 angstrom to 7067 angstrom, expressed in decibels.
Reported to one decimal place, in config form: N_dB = 14.5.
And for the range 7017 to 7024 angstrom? 14.8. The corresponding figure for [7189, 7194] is 14.8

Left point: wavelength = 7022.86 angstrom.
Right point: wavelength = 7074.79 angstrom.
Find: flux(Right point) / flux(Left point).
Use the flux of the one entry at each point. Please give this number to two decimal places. 1.05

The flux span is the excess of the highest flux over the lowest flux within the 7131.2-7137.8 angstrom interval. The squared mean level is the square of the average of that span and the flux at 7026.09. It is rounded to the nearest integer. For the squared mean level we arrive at 286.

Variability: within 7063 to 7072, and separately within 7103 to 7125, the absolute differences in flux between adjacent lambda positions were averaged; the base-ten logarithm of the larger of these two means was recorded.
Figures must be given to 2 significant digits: 0.34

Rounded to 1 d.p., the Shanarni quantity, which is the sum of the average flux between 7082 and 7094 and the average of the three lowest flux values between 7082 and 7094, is 58.7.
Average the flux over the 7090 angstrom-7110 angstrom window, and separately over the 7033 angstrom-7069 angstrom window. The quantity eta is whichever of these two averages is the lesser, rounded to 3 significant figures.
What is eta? 28.6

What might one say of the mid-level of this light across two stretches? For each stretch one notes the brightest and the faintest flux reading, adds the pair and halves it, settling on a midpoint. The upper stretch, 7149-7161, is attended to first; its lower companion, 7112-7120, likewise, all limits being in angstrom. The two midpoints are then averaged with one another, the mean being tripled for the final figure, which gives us 79.5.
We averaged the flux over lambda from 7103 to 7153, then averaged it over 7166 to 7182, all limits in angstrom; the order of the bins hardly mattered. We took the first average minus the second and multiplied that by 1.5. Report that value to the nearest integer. 1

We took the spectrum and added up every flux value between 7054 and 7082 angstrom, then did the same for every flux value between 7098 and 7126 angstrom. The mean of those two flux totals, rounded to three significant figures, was 478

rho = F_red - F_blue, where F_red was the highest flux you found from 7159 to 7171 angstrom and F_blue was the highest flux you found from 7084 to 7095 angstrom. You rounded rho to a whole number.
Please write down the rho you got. -3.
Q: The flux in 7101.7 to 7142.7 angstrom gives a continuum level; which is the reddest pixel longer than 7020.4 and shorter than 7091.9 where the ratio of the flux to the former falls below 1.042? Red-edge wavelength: 7089.47 angstrom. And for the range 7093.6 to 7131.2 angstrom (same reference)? 7128.76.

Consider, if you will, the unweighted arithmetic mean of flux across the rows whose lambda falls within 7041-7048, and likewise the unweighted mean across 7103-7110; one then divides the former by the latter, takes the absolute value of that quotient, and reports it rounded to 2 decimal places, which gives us 1.14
